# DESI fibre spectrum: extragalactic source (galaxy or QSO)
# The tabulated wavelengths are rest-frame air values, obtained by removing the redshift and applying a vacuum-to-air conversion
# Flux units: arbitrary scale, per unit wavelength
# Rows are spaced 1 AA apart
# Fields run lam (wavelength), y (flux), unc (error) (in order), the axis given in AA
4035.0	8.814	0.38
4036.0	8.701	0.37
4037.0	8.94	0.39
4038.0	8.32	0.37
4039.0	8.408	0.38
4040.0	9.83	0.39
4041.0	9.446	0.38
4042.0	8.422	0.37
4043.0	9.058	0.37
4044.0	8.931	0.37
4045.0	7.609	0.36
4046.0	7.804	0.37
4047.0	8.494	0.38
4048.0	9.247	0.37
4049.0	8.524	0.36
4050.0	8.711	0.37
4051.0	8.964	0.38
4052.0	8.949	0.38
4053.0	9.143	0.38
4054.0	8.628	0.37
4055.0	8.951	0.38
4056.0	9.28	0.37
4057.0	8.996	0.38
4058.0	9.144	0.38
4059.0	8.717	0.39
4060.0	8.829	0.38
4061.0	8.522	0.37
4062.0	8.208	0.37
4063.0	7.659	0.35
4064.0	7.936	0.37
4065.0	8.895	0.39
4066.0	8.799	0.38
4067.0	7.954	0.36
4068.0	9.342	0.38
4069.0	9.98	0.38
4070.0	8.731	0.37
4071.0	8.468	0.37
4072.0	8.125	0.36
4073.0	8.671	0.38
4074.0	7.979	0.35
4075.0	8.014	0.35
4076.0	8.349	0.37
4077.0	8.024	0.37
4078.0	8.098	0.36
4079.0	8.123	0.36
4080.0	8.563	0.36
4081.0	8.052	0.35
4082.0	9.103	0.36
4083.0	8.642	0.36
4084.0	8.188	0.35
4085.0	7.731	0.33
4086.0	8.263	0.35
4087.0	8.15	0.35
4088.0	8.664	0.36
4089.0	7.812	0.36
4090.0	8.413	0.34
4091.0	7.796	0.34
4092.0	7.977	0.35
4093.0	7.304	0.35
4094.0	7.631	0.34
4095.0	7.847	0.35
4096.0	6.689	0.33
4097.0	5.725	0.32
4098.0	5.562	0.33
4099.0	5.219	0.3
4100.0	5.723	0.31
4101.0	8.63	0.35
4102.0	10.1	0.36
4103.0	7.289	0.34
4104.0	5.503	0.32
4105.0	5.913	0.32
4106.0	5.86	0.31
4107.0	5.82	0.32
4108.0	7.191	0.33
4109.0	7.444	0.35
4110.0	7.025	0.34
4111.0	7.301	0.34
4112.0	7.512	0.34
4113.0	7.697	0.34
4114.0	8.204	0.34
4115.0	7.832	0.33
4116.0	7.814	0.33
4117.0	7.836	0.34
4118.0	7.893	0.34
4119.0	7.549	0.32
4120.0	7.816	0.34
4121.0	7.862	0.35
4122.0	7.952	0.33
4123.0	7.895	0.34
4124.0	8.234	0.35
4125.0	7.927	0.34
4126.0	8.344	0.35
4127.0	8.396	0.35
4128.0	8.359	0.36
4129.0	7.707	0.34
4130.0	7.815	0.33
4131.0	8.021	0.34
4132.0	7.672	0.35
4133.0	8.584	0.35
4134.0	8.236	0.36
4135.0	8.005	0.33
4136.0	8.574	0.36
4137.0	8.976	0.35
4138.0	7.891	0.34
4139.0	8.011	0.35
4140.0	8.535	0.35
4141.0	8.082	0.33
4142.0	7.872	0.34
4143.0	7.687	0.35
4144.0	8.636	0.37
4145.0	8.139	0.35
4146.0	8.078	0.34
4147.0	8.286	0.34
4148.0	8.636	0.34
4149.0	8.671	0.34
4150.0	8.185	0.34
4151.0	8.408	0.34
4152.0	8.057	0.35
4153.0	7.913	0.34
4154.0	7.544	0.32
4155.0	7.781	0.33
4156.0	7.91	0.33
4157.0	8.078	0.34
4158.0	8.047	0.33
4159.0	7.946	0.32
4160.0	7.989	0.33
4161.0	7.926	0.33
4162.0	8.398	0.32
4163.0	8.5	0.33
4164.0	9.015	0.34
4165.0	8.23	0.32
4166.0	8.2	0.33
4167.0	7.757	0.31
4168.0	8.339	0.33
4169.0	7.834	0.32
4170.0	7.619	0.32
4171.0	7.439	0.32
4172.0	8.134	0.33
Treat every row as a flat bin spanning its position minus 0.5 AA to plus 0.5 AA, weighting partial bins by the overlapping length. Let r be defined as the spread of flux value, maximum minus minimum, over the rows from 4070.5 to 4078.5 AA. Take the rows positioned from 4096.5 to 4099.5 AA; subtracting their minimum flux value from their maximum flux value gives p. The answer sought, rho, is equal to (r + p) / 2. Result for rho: 0.60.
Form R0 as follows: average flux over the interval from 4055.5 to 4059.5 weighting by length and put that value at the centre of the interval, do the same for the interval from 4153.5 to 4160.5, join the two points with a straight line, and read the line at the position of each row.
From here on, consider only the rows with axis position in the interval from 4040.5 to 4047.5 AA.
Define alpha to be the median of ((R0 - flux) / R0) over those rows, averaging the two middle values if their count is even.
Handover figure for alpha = 0.072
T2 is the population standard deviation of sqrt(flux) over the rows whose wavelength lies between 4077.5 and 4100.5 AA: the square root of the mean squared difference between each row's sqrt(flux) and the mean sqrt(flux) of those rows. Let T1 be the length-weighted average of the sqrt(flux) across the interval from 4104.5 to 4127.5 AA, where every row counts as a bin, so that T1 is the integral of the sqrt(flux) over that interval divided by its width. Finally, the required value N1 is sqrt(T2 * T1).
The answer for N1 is 0.74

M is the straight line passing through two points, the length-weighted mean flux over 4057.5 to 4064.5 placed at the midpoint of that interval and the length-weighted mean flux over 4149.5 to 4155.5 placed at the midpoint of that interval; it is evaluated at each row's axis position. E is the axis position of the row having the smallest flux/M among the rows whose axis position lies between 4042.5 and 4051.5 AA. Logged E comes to 4045.0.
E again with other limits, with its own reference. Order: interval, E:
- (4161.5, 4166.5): 4166.0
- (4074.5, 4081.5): 4075.0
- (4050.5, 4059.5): 4054.0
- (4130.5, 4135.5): 4132.0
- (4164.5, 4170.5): 4170.0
